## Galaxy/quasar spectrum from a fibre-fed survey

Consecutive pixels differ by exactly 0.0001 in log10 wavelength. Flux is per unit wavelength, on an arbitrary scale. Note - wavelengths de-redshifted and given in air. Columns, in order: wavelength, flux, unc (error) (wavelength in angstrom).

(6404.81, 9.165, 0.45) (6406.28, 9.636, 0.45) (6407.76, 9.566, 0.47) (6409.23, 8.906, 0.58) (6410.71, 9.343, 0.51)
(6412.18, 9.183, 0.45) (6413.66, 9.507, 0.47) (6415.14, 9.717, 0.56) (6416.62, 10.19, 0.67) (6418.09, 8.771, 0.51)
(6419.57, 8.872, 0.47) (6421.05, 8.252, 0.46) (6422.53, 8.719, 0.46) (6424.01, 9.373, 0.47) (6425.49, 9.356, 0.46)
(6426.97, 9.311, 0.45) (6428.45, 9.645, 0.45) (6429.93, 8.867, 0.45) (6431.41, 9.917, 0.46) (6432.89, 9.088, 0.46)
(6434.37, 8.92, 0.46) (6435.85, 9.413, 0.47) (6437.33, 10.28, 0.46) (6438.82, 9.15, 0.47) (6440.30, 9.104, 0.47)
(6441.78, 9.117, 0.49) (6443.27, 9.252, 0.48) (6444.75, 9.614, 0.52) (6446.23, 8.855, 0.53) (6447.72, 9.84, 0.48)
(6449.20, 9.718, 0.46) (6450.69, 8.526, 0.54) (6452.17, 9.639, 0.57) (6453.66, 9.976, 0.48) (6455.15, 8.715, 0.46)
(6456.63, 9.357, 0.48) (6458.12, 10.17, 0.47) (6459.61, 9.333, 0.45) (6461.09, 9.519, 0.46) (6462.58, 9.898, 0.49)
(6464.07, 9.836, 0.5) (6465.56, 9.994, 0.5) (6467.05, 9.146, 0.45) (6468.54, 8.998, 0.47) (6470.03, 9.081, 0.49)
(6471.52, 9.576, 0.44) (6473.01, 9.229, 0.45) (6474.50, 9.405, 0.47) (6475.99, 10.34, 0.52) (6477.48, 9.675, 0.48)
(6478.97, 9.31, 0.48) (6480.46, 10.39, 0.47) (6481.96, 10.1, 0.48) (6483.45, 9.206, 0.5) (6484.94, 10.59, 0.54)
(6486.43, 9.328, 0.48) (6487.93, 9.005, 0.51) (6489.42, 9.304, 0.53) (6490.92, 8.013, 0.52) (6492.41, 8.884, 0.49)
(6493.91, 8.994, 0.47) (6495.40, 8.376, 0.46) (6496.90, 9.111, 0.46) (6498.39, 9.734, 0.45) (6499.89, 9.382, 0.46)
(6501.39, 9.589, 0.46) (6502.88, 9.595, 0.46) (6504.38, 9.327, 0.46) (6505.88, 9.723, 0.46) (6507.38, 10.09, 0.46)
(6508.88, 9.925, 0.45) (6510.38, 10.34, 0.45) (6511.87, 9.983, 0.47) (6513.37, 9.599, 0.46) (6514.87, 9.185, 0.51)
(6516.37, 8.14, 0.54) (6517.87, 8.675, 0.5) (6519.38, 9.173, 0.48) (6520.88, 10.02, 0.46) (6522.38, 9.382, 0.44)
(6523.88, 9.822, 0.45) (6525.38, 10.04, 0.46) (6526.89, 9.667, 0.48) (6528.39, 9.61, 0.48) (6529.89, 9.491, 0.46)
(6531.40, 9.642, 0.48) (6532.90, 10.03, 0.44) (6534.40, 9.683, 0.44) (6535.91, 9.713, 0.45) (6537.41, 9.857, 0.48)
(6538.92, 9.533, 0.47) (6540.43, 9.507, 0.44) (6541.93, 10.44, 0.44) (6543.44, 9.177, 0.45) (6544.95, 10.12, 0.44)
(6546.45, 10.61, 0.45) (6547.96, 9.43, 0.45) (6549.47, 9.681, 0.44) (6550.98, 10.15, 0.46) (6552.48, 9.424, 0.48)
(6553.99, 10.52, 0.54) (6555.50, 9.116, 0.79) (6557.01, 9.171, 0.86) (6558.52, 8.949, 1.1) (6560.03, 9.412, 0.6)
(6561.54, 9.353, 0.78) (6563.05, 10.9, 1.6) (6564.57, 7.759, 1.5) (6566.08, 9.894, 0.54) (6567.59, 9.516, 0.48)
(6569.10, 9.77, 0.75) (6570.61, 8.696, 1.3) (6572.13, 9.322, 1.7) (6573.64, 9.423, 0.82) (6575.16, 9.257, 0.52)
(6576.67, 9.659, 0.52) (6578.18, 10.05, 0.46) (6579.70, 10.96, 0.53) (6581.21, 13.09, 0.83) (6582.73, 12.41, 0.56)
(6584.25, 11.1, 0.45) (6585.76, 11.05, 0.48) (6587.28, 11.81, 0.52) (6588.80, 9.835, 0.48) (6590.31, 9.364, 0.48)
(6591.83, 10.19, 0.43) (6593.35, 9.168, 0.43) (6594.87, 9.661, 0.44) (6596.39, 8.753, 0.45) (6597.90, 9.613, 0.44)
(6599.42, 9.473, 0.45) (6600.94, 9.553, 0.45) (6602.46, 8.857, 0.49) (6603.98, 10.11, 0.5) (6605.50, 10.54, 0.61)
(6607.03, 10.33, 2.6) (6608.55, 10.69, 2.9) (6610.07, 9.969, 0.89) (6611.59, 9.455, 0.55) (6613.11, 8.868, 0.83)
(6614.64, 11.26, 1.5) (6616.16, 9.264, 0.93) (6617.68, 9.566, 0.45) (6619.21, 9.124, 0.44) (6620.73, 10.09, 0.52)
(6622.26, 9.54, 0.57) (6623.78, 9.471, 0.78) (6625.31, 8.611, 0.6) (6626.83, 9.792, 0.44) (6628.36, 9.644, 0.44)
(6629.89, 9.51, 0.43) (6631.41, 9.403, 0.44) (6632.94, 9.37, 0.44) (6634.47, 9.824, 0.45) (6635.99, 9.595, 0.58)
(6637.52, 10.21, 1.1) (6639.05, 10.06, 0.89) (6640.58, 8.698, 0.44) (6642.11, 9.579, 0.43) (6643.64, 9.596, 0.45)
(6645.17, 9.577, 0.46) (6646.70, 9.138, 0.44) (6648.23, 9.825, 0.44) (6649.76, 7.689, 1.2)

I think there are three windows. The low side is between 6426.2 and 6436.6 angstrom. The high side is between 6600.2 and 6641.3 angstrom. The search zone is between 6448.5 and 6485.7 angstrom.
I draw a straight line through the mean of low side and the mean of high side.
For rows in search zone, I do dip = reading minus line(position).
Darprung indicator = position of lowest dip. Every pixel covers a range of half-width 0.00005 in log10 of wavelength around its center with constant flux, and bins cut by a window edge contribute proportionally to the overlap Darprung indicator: 6450.69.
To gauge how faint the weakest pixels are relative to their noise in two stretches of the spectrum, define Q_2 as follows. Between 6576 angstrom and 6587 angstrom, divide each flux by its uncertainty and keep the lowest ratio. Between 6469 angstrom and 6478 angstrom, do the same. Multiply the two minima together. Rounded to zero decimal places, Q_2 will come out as 292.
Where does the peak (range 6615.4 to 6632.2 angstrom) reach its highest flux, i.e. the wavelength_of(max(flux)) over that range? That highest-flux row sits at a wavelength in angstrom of 6620.73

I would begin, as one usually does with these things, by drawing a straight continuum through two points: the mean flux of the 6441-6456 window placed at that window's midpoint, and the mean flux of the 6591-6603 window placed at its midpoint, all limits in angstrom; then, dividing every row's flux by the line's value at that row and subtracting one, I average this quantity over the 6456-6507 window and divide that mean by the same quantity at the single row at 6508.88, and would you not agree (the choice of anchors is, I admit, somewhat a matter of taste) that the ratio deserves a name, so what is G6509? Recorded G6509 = 0.20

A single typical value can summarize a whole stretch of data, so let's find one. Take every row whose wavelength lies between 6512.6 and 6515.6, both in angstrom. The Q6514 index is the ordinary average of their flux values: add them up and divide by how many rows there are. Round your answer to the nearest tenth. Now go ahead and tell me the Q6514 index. 9.4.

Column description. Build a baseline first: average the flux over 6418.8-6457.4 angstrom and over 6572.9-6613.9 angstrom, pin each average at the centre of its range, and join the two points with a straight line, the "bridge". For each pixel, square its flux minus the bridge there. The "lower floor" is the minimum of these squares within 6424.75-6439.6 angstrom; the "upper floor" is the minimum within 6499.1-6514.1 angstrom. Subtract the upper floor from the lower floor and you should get 0.011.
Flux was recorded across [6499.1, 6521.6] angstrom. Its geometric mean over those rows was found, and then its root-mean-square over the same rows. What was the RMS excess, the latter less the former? 0.033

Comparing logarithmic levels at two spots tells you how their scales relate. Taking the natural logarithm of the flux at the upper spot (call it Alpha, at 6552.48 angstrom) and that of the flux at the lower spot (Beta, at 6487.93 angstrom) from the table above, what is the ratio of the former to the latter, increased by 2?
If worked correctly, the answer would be 3.02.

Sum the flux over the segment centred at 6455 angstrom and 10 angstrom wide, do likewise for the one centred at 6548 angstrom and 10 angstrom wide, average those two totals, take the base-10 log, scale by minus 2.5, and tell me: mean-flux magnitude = -4.57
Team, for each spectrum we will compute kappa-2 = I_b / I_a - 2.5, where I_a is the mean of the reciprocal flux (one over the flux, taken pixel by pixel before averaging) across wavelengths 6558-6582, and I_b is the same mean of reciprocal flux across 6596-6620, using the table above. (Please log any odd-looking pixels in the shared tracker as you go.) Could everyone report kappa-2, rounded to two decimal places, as -1.50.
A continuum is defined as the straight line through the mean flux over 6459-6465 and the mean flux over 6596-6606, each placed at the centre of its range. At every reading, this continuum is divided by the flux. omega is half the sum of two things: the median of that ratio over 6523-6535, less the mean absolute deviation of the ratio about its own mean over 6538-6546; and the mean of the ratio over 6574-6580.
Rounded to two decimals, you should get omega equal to 0.96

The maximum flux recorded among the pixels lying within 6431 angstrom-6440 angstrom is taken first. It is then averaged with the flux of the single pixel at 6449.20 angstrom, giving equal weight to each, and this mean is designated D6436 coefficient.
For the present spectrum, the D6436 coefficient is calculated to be 10.0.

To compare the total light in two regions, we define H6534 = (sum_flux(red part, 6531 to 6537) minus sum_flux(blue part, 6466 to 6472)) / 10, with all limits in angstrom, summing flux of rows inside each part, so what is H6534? 0.23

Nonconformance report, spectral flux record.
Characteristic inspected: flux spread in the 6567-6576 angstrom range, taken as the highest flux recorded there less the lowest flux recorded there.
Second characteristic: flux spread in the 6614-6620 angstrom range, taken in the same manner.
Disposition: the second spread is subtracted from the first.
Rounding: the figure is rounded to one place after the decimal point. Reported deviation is -1.1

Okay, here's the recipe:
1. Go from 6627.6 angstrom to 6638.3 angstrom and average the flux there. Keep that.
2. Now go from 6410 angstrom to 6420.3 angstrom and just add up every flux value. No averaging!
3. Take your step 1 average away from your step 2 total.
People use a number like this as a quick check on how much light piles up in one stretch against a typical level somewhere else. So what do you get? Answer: 55.9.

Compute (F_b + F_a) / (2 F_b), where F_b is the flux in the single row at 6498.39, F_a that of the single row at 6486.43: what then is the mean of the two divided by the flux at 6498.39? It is 0.979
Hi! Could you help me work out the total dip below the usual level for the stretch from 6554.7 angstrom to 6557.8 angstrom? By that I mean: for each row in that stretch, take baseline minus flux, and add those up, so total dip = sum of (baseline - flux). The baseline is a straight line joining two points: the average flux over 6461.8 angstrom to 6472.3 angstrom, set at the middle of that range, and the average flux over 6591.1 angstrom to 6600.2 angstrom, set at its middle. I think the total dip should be 0.7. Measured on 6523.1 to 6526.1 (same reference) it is -0.9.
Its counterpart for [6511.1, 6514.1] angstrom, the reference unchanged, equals -0.6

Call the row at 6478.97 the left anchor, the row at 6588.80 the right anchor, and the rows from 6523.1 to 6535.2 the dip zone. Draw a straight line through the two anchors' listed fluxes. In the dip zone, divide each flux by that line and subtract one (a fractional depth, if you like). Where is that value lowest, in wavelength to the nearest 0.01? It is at 6529.89 angstrom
